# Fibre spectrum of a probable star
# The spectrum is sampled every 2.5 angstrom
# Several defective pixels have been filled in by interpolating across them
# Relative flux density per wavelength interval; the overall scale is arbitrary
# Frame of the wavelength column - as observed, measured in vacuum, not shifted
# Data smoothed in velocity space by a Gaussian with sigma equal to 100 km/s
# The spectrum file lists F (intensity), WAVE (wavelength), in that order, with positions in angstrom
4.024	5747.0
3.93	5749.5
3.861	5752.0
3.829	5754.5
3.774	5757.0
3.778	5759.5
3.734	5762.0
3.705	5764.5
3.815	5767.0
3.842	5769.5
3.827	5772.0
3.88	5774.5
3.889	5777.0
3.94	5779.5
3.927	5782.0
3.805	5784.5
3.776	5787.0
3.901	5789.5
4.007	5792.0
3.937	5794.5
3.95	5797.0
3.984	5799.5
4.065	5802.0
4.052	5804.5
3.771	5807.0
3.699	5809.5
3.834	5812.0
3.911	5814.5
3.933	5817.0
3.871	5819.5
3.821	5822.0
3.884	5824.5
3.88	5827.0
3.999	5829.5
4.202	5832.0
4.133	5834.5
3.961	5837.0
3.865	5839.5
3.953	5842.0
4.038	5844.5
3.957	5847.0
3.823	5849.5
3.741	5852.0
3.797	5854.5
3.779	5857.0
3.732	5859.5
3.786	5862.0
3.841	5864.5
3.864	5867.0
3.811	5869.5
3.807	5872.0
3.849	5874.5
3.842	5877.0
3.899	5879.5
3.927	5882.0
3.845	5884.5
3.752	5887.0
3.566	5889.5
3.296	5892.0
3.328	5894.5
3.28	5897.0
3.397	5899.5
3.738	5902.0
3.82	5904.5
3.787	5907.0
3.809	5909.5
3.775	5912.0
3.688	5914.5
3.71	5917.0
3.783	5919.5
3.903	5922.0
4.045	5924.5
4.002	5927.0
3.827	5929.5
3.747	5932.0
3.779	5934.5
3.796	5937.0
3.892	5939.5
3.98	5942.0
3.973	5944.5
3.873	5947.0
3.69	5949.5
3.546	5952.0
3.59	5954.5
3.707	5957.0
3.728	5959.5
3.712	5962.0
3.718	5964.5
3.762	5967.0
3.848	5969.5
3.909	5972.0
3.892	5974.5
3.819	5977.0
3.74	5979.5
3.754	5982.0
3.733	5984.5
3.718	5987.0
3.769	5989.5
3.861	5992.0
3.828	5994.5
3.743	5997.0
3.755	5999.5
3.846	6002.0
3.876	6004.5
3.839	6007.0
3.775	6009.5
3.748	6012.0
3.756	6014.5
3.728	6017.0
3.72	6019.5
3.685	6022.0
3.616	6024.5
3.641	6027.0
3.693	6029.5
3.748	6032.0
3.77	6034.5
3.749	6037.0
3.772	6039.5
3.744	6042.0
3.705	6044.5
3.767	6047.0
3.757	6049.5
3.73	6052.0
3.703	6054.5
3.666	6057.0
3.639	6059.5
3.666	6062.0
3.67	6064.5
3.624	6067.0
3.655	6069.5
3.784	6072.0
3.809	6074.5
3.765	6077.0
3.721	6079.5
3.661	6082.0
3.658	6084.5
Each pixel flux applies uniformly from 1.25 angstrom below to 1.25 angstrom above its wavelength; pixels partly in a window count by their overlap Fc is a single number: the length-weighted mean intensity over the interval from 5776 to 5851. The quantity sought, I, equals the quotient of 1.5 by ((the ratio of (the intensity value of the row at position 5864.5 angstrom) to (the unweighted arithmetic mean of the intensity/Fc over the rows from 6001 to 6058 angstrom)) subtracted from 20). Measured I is 0.0939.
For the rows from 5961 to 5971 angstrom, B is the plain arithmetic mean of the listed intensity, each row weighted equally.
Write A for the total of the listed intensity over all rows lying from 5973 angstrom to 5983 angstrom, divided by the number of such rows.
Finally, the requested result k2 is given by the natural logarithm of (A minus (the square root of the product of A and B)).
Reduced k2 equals -3.88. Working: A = 3.80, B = 3.76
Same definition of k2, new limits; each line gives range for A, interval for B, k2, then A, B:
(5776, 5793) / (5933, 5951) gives -3.98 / 3.89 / 3.85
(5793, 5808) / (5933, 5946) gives -3.27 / 3.96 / 3.88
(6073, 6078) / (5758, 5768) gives -4.23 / 3.79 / 3.76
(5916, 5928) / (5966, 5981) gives -3.50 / 3.89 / 3.83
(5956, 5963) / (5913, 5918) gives -4.79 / 3.72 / 3.70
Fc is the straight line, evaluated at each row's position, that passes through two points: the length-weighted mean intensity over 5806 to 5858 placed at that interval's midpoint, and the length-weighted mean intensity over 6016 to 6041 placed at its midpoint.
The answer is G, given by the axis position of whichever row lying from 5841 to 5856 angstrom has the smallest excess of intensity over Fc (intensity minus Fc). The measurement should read 5852.0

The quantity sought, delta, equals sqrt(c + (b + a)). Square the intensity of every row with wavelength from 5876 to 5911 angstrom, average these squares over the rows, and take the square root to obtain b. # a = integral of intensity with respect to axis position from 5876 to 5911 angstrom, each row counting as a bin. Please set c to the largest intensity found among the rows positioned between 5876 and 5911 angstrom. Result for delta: 12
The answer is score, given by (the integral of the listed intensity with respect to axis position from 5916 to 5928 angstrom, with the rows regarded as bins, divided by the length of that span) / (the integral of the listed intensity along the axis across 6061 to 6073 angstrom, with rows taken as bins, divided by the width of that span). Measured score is 1.06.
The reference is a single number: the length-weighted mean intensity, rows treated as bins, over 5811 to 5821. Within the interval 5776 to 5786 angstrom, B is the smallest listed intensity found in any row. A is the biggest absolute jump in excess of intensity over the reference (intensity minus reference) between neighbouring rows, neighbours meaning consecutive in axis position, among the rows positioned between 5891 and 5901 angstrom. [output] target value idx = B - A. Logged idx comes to 3.69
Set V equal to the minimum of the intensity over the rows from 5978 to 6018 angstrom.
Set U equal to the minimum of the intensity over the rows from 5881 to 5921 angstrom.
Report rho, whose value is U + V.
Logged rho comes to 7.00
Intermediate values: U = 3.28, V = 3.718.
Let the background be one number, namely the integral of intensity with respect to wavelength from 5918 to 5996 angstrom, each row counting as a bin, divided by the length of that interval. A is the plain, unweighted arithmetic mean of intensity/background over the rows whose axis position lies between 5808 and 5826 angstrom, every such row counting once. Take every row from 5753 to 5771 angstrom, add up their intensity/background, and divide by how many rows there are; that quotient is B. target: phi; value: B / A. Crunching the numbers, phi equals 0.98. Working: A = 1.01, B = 0.99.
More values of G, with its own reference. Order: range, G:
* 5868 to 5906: 5897.0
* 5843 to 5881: 5859.5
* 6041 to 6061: 6059.5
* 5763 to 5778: 5764.5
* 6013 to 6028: 6024.5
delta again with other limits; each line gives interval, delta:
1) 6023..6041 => 9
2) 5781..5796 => 8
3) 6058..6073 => 8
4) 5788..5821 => 12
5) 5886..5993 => 20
